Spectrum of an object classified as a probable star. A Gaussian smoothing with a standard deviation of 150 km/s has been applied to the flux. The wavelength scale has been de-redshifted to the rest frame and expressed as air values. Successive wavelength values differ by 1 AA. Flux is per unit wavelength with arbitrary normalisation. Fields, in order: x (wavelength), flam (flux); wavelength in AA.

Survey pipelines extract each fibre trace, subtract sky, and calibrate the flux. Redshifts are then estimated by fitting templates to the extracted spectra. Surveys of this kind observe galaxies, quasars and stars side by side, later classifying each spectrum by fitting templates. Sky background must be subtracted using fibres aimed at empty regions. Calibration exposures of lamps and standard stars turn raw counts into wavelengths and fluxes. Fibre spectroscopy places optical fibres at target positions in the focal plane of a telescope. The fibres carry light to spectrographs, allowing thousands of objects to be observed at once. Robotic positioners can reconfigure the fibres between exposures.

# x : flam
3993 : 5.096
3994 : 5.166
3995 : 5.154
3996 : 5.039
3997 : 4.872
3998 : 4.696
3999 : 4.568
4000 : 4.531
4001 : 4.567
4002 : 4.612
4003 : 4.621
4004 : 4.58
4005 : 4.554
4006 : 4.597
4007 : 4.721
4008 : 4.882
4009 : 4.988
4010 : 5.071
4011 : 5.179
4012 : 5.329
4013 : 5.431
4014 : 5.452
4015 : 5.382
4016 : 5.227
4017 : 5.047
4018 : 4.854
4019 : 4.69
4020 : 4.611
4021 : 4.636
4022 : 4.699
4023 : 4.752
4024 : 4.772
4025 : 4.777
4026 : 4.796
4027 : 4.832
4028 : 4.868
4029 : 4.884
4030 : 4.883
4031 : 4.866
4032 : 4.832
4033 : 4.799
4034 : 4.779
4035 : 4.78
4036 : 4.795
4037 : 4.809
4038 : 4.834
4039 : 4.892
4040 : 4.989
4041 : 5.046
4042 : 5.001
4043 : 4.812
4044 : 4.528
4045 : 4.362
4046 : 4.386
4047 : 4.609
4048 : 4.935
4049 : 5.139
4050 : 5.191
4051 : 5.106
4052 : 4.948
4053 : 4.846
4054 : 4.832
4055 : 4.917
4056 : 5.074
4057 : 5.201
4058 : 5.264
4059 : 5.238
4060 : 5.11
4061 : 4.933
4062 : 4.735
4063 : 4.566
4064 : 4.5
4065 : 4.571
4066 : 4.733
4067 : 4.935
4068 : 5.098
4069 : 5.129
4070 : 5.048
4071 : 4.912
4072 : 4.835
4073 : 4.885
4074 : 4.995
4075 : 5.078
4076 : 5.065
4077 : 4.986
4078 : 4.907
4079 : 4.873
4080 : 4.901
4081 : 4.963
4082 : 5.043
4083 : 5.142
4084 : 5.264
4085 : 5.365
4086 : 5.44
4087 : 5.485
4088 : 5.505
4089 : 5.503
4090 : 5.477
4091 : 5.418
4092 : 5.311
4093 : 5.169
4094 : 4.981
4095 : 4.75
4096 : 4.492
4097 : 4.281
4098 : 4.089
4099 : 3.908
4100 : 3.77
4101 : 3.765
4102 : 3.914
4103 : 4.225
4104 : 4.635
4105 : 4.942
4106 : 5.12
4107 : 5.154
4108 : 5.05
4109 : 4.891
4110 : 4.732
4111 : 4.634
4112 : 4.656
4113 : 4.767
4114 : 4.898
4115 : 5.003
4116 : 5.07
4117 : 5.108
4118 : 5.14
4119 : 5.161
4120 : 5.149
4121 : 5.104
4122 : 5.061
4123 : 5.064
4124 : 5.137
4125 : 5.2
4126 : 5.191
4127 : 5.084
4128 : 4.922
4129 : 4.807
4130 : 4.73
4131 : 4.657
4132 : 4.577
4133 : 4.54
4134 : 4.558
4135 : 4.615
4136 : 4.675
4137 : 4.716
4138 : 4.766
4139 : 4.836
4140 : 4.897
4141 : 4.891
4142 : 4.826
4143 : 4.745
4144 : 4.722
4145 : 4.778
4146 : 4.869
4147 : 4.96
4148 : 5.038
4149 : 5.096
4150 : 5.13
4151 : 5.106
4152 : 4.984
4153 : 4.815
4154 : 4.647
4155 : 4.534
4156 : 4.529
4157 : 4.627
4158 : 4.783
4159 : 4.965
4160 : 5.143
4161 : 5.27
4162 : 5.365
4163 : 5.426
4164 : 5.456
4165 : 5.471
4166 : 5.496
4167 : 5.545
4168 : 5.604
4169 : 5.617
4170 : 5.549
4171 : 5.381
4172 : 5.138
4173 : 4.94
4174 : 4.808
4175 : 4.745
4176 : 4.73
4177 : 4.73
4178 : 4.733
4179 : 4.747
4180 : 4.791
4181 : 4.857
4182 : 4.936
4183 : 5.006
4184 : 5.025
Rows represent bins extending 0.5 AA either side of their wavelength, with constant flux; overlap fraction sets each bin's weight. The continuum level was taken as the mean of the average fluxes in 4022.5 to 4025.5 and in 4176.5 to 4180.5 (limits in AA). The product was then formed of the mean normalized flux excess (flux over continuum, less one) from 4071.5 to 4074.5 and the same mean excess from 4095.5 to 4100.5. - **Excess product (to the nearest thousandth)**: -0.004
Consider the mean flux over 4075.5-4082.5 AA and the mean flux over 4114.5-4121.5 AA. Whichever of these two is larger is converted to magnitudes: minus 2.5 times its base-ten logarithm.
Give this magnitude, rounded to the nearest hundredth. -1.77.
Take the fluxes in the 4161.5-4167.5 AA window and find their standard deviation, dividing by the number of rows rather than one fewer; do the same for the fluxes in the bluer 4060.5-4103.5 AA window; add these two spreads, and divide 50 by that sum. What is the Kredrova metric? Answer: 95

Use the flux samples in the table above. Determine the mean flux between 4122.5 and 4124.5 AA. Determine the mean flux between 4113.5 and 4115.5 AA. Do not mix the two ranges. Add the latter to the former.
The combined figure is 10.1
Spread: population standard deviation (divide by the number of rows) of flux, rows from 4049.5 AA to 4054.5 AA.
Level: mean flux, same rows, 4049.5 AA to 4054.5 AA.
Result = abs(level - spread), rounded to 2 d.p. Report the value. 4.84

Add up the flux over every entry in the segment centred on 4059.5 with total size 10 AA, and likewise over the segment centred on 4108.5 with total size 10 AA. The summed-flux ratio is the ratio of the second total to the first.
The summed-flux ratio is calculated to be 0.98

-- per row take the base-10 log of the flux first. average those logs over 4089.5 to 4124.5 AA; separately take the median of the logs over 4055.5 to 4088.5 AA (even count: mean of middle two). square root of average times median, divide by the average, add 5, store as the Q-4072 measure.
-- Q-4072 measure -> 6.02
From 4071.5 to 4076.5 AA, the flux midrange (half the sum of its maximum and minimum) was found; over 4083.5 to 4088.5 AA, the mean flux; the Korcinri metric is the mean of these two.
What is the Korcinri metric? 5.18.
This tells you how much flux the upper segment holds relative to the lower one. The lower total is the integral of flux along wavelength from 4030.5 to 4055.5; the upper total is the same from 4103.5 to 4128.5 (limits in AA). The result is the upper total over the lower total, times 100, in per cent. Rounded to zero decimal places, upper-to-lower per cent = 103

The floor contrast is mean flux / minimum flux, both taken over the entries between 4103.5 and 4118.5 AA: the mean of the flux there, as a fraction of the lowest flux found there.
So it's 1.062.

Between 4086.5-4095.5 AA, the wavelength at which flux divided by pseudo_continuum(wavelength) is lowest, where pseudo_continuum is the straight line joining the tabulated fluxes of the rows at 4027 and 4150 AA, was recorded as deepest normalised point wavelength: 4095 AA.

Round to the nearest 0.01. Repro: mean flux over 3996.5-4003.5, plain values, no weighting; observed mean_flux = 4.64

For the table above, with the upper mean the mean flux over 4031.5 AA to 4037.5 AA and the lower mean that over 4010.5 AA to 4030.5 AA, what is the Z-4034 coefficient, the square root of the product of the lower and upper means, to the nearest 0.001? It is 4.876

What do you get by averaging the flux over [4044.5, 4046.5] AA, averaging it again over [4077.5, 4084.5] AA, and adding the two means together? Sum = 9.4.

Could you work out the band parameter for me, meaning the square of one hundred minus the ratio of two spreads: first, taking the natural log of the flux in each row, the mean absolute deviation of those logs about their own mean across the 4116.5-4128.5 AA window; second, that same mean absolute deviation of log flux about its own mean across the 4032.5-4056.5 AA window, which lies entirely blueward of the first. 9936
